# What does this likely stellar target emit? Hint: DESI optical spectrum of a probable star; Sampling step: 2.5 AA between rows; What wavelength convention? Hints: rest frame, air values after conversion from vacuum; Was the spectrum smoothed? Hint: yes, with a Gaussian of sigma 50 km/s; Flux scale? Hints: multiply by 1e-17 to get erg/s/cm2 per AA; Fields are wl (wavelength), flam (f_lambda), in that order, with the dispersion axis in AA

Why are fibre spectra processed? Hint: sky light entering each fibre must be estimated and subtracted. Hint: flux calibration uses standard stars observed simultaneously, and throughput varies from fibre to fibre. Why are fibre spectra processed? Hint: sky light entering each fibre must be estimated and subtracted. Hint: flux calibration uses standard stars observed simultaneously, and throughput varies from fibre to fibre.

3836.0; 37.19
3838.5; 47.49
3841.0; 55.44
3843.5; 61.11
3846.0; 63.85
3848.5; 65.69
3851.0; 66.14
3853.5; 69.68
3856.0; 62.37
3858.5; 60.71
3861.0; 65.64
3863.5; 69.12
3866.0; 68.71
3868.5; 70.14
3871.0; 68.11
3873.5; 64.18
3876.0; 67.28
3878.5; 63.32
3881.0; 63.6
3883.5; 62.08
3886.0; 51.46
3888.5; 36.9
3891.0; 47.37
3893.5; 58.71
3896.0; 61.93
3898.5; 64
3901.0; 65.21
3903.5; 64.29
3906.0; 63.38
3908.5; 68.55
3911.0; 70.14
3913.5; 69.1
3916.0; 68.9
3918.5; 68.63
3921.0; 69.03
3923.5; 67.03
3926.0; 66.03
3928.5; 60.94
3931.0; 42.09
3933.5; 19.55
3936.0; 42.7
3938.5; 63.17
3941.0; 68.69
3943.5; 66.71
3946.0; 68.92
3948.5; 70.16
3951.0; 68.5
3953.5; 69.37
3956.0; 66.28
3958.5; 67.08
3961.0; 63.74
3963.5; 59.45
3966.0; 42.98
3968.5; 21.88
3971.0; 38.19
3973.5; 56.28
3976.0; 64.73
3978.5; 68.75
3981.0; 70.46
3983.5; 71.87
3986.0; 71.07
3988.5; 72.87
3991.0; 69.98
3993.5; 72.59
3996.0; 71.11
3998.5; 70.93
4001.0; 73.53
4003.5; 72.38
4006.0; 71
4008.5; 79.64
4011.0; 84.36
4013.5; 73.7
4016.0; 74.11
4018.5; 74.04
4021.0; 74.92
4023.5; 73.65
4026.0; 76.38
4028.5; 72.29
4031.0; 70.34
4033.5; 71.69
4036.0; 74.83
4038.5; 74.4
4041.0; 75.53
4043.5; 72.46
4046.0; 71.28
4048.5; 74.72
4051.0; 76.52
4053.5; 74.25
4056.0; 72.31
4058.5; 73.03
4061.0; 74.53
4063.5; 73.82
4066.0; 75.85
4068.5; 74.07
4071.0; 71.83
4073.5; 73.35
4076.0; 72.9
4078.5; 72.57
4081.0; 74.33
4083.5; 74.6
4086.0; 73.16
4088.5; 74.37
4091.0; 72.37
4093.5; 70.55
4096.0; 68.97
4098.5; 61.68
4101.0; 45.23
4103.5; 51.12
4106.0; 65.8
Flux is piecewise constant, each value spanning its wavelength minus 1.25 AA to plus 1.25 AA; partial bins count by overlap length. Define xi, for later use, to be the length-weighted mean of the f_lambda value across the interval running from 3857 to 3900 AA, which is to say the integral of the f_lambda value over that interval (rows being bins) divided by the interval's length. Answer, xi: 61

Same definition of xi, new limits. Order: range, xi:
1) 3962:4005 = 63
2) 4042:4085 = 74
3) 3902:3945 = 61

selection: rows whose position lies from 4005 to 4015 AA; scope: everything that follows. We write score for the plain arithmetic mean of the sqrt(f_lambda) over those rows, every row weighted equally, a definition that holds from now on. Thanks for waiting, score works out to 8.8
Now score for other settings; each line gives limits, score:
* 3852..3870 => 8.2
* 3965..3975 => 6.2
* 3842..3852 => 8.0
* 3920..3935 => 7.2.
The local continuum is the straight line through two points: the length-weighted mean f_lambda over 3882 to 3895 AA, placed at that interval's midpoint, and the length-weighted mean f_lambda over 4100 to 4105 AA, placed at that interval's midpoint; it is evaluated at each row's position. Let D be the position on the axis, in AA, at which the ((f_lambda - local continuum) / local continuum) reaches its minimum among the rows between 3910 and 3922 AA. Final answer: 3918.5 AA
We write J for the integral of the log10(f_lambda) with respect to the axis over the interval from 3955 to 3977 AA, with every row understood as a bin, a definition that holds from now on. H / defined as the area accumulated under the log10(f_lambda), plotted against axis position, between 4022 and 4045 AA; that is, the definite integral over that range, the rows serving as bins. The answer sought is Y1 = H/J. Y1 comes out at 1.1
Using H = 43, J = 37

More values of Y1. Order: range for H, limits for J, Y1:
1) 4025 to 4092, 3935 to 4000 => 1.1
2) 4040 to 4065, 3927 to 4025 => 0.3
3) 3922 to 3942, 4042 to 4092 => 0.4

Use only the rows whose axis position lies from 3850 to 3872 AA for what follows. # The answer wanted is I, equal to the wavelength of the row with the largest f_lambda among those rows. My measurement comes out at 3868.5 AA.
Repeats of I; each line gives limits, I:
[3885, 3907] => 3901.0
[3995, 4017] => 4011.0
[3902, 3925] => 3911.0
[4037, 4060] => 4051.0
